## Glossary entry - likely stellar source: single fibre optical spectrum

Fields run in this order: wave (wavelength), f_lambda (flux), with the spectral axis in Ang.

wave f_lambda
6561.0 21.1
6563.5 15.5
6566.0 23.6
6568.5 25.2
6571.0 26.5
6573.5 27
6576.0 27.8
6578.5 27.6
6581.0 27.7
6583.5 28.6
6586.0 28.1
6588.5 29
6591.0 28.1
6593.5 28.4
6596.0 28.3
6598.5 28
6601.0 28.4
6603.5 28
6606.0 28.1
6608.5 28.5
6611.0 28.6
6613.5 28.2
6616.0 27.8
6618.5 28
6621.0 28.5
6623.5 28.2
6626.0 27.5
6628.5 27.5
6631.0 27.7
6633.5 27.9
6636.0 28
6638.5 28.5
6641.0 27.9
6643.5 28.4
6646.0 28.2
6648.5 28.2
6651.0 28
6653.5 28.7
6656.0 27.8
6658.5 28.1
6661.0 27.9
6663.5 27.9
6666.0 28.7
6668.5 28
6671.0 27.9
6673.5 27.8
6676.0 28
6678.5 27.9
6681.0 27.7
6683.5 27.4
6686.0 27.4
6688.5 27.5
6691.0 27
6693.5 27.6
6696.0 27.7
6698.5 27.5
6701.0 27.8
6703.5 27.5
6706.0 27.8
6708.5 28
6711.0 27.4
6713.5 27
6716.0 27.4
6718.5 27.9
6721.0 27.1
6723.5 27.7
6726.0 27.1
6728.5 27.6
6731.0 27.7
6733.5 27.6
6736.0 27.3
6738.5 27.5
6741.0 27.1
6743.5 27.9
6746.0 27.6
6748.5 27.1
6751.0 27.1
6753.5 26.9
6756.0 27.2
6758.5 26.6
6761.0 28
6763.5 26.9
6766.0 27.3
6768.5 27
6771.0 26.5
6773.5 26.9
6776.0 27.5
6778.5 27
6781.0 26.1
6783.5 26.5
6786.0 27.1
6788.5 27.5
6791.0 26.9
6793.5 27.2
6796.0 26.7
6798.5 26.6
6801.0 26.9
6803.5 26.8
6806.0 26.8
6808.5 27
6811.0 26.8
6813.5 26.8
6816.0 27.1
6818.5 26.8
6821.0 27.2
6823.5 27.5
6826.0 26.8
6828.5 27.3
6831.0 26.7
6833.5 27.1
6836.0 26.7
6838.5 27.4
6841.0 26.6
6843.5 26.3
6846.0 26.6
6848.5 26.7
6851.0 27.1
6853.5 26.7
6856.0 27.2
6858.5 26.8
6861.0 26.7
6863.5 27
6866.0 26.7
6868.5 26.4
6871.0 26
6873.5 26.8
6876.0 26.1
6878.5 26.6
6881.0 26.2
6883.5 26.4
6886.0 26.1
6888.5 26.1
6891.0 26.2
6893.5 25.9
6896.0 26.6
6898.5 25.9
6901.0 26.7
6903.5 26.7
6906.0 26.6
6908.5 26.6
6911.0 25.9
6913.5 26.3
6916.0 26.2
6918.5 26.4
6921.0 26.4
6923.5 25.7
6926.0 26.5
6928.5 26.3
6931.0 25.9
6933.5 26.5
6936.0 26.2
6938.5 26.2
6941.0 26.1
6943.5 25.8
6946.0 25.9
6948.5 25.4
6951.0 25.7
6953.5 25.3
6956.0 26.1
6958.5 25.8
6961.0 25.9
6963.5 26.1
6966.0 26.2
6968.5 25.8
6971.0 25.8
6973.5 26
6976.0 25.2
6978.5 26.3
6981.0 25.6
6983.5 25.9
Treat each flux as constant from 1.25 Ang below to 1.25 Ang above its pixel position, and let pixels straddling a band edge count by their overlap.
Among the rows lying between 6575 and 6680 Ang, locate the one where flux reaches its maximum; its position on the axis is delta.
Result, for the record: 6588.5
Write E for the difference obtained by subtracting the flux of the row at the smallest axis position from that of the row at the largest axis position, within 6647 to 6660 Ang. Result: -0.10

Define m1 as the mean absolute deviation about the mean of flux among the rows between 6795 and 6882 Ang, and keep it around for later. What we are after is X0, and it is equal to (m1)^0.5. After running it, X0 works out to 0.49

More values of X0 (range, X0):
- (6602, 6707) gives 0.54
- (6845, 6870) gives 0.43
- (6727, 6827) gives 0.57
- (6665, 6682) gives 0.45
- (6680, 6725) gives 0.47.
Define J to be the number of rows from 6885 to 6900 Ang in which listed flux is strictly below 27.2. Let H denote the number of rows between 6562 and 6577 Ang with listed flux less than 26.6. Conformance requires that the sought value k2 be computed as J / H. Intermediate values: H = 4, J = 6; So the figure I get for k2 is 1.5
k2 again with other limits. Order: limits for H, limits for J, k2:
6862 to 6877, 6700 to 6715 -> 0.3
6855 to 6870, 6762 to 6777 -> 4.0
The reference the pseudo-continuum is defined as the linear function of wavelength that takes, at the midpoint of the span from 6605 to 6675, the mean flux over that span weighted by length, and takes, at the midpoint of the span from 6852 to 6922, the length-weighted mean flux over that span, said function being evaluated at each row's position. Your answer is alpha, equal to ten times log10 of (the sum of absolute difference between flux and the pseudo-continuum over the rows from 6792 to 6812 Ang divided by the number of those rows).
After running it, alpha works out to -7.03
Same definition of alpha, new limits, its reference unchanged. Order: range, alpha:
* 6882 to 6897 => -5.57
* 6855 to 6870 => -6.01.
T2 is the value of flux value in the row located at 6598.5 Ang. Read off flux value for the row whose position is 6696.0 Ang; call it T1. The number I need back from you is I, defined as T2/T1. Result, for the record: 1.01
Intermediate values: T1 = 27.7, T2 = 28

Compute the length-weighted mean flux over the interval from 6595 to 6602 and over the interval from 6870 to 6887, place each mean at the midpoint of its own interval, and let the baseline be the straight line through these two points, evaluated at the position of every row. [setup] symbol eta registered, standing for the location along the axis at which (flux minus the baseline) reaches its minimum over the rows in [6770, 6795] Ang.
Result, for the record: 6781.0 Ang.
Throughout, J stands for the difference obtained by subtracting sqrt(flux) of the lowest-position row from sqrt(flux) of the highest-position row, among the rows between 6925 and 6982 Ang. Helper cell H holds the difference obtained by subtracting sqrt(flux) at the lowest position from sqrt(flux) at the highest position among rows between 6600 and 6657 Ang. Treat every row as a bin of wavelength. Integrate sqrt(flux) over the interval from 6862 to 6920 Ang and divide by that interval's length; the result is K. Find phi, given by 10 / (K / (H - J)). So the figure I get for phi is 0.06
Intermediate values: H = -0.06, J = -0.09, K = 5.13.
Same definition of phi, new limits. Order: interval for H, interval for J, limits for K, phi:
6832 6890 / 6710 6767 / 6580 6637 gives -0.16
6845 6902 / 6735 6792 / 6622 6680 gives 0.09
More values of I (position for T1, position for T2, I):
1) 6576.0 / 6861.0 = 0.96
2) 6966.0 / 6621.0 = 1.09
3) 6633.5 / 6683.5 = 0.98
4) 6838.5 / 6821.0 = 0.99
